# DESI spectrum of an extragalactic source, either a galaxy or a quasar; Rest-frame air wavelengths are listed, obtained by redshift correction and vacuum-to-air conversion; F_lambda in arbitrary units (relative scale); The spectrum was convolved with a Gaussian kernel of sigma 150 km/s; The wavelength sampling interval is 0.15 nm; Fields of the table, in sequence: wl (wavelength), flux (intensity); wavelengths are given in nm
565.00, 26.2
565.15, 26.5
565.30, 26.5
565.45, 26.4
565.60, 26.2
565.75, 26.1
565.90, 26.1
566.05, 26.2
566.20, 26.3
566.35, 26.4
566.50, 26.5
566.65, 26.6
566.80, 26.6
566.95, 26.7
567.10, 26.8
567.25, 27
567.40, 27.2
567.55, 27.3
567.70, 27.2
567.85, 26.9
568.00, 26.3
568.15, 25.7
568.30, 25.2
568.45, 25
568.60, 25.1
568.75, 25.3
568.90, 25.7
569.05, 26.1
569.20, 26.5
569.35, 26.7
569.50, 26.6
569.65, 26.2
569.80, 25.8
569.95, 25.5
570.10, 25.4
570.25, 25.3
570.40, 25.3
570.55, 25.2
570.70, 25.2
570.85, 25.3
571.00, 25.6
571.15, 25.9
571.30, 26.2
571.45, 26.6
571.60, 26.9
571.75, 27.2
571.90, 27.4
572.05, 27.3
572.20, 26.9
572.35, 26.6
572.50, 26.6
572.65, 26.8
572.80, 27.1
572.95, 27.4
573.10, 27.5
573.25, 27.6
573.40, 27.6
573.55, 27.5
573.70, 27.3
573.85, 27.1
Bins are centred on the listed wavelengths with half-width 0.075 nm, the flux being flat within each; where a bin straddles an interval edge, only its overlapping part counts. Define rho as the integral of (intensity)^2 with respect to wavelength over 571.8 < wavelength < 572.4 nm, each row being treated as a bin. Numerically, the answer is 440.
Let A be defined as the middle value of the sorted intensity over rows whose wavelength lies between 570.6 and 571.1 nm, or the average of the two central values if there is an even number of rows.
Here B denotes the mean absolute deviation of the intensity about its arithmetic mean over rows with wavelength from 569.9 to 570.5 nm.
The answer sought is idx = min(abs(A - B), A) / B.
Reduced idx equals 336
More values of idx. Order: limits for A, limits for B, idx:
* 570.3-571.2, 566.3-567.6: 98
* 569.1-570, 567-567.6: 150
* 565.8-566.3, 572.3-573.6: 70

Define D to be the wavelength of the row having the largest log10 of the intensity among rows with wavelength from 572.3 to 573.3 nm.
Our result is 573.25 nm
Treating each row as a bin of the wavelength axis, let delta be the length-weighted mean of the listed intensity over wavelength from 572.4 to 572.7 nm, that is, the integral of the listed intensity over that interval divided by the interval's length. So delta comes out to 26.7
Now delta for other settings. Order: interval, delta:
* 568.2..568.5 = 25.2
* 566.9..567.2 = 26.8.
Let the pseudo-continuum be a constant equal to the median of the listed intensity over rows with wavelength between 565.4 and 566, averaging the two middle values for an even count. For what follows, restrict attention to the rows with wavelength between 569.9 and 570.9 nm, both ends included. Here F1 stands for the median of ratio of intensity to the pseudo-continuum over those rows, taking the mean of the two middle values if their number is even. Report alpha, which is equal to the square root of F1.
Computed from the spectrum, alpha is 0.98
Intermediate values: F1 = 0.97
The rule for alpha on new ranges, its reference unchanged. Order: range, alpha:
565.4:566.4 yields 1.00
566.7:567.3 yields 1.01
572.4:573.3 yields 1.02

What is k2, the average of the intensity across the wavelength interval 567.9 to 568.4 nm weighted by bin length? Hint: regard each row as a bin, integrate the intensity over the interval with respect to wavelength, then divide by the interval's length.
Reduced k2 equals 25.8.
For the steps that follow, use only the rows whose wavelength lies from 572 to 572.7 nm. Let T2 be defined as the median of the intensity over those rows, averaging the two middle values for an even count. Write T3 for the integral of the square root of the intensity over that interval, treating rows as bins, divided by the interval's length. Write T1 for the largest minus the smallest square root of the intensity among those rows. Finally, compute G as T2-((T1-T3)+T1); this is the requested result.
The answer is 31.8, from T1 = 0.067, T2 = 26.8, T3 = 5.179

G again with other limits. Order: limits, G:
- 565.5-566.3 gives 31.3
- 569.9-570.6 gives 30.3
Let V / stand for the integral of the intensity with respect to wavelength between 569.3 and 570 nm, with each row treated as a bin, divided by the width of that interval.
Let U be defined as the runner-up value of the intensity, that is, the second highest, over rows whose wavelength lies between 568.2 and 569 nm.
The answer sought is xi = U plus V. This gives 51.5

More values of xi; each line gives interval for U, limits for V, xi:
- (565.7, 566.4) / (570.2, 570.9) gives 51.6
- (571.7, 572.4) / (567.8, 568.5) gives 53.1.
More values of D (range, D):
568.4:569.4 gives 569.35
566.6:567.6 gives 567.55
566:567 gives 566.95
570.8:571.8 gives 571.75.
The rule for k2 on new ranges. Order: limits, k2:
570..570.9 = 25.3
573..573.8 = 27.5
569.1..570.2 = 26.1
